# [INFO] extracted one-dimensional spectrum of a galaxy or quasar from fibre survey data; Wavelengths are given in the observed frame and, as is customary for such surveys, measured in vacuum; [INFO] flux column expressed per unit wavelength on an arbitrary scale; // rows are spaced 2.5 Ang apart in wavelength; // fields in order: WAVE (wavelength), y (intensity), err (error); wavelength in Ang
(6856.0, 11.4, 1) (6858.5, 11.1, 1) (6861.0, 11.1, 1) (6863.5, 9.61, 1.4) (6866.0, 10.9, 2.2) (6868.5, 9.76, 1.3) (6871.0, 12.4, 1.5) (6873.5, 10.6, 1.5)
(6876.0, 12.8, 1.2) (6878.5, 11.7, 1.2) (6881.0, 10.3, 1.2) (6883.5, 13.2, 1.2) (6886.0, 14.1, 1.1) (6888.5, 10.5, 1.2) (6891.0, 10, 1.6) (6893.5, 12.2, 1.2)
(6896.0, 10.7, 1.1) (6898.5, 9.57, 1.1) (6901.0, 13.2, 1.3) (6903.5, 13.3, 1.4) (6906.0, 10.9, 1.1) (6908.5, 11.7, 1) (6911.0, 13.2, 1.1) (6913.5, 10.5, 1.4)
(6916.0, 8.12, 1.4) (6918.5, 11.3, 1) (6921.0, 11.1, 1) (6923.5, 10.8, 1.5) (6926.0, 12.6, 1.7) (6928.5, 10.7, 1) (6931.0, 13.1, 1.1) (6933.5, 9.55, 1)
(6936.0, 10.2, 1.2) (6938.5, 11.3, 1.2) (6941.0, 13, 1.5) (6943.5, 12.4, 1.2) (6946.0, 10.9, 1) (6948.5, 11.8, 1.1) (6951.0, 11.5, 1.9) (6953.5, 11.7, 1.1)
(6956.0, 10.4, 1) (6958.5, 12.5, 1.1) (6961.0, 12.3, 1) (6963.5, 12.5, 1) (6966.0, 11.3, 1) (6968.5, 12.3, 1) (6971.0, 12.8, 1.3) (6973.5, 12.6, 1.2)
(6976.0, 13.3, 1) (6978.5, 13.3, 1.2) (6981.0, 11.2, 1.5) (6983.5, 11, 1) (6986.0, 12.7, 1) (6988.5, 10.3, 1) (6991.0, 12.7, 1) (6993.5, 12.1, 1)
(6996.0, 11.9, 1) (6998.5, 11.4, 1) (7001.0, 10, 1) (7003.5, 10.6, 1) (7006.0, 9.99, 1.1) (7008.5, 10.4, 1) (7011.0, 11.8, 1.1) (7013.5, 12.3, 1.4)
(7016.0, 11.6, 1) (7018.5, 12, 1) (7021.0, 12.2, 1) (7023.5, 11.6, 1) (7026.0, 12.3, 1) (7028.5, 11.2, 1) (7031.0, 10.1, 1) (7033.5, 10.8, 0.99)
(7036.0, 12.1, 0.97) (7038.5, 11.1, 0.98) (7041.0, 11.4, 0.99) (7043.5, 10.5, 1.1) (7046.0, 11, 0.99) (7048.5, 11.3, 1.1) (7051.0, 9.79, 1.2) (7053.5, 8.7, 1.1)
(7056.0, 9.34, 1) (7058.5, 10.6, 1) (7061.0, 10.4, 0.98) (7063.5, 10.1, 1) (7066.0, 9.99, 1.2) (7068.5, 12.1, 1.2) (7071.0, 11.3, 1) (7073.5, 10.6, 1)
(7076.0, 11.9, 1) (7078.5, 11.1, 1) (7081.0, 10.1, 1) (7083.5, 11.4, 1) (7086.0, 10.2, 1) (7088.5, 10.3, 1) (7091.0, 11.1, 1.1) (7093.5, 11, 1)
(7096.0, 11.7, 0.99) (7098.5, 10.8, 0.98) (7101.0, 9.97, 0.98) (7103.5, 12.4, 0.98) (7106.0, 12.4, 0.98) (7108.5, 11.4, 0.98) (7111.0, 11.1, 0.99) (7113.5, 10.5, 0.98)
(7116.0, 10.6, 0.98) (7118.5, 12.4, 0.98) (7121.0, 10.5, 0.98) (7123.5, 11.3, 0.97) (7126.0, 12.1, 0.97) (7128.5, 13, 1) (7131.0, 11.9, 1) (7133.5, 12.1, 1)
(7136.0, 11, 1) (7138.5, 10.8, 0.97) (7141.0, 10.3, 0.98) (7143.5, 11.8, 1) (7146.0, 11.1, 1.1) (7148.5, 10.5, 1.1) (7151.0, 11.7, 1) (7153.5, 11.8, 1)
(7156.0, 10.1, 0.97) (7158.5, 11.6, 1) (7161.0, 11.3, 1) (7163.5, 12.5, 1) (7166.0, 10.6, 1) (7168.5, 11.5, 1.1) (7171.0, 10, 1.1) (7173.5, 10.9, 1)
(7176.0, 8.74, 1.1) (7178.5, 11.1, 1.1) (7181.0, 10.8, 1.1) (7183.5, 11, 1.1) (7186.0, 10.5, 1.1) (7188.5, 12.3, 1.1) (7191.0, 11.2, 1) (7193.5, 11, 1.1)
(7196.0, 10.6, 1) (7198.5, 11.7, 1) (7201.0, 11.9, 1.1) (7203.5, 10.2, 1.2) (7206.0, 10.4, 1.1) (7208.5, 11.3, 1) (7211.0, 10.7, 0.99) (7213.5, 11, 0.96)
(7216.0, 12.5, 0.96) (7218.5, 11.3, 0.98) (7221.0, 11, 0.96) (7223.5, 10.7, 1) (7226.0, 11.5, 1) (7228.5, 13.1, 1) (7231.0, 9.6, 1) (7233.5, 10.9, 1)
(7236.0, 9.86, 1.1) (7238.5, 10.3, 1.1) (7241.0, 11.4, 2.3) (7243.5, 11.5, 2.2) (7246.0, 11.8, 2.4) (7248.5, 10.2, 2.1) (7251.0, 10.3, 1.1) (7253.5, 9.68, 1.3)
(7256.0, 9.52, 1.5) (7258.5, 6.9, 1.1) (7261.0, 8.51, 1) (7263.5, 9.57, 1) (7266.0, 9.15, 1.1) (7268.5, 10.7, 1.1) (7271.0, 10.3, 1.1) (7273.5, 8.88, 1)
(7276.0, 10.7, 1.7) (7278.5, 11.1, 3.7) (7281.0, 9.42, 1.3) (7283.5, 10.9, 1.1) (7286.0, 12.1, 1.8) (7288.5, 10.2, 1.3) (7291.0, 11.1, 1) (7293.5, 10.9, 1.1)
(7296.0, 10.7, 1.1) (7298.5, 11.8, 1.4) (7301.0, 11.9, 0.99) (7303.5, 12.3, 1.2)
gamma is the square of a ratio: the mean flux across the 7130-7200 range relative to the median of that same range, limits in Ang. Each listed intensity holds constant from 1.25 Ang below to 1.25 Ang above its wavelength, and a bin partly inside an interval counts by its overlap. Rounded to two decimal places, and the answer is 1.01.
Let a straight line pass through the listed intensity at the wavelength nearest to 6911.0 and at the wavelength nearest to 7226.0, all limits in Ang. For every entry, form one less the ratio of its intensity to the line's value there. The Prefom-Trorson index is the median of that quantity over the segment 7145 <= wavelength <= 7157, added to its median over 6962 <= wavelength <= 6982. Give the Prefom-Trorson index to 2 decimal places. 0.10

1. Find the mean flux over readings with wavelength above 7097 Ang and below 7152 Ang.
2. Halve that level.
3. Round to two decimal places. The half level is 5.67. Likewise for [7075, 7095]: 5.44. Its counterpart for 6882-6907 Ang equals 5.88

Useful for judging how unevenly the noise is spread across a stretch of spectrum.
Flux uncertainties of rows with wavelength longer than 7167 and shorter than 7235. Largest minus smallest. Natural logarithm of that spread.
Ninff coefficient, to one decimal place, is -1.4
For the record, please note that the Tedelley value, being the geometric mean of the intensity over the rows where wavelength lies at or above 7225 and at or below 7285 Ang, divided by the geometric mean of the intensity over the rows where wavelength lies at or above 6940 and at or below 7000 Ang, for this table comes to 0.85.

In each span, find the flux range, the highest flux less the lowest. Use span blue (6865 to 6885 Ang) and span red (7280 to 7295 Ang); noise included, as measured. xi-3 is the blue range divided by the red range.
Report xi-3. 1.3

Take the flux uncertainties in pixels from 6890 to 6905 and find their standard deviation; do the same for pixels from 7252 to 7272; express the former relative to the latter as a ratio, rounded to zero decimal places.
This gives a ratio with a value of 1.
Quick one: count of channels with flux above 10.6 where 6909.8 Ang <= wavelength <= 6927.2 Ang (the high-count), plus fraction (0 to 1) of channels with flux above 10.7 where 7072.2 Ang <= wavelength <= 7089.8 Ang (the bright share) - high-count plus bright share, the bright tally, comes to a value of 5.4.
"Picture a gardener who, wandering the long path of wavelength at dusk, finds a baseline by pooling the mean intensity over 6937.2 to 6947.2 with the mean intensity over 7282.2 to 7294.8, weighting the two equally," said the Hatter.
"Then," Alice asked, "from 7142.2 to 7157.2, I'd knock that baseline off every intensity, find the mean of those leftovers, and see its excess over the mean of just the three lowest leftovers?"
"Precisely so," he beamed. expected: 0.60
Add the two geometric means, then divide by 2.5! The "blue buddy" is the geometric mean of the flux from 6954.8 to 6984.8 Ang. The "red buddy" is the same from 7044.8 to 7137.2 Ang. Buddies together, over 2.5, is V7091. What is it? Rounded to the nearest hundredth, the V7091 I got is 9.23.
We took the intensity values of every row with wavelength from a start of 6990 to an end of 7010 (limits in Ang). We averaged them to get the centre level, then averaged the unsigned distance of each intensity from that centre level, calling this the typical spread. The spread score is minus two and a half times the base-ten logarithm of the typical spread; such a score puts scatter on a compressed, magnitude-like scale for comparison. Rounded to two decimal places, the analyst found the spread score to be 0.13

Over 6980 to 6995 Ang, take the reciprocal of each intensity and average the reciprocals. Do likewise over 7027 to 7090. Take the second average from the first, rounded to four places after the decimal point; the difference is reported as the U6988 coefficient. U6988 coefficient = -0.0078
